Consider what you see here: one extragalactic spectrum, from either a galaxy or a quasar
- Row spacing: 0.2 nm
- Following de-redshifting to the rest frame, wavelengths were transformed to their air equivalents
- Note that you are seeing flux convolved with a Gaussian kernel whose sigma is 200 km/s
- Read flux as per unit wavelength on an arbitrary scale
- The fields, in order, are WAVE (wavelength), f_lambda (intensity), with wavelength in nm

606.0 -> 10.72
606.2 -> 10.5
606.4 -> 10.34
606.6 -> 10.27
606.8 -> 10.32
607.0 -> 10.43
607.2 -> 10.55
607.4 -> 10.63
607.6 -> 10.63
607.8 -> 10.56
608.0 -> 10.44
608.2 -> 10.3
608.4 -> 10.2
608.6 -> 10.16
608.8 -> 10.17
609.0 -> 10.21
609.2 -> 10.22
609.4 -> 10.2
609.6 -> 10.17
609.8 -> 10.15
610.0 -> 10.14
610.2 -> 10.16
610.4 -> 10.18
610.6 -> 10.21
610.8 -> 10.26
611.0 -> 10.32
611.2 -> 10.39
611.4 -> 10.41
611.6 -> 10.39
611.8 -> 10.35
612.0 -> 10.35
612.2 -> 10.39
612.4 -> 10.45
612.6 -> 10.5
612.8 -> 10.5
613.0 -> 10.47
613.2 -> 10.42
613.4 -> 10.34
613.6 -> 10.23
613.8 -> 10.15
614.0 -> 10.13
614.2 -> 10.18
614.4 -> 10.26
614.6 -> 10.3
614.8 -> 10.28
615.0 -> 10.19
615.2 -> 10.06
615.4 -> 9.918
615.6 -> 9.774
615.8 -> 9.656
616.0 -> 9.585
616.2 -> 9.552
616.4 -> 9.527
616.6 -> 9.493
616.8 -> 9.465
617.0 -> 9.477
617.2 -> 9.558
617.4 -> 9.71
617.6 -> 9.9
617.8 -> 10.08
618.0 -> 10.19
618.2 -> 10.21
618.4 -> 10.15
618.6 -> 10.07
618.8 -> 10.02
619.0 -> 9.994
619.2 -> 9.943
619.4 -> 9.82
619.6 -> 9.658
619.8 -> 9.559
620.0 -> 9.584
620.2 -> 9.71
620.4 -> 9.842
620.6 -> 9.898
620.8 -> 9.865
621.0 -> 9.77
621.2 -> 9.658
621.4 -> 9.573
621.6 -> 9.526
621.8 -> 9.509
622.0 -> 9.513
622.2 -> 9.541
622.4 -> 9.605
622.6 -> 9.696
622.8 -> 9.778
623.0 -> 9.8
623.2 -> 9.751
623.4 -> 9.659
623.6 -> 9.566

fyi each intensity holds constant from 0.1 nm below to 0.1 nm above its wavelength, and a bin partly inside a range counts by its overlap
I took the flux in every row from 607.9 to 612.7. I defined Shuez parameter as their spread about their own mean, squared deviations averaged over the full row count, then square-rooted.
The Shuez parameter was 0.11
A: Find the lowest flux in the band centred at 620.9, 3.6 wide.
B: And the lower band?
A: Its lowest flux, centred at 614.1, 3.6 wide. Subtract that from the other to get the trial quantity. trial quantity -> -0.15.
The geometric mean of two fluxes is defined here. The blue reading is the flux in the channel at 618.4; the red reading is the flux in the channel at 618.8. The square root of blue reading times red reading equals 10.1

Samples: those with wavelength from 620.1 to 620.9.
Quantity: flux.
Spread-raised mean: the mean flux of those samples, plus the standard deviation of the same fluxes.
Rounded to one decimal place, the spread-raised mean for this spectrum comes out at 9.9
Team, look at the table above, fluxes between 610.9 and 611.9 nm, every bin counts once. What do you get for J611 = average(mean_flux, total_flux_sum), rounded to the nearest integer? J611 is 31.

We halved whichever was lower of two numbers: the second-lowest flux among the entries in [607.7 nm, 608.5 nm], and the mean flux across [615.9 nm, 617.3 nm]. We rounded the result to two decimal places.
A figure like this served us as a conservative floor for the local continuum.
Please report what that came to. 4.76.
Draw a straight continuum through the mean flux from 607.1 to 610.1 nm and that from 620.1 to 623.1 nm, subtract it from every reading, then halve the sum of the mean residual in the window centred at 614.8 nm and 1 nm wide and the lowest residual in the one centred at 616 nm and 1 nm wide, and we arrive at -0.10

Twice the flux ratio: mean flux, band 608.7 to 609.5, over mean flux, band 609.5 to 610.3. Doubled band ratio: 2.01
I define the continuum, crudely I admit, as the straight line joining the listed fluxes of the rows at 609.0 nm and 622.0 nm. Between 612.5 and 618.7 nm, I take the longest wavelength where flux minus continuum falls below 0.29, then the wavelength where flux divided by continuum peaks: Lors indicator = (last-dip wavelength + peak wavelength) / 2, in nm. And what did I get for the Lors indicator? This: 617.90 nm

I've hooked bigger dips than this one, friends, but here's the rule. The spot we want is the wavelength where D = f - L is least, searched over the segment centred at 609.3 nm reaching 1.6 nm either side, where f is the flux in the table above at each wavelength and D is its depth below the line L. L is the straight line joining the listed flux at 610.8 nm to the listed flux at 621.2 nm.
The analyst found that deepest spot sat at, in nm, 608.6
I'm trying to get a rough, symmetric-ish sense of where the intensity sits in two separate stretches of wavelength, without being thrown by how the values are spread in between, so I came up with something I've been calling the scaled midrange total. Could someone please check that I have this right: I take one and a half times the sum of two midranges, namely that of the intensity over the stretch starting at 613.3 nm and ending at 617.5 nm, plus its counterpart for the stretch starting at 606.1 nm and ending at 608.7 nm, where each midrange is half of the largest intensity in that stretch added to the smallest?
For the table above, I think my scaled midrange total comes 30.4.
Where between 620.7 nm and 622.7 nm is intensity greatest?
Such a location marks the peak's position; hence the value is 620.8 nm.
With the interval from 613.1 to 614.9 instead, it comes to 613.2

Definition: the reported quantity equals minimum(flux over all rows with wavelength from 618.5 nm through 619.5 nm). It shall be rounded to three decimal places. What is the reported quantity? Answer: 9.820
